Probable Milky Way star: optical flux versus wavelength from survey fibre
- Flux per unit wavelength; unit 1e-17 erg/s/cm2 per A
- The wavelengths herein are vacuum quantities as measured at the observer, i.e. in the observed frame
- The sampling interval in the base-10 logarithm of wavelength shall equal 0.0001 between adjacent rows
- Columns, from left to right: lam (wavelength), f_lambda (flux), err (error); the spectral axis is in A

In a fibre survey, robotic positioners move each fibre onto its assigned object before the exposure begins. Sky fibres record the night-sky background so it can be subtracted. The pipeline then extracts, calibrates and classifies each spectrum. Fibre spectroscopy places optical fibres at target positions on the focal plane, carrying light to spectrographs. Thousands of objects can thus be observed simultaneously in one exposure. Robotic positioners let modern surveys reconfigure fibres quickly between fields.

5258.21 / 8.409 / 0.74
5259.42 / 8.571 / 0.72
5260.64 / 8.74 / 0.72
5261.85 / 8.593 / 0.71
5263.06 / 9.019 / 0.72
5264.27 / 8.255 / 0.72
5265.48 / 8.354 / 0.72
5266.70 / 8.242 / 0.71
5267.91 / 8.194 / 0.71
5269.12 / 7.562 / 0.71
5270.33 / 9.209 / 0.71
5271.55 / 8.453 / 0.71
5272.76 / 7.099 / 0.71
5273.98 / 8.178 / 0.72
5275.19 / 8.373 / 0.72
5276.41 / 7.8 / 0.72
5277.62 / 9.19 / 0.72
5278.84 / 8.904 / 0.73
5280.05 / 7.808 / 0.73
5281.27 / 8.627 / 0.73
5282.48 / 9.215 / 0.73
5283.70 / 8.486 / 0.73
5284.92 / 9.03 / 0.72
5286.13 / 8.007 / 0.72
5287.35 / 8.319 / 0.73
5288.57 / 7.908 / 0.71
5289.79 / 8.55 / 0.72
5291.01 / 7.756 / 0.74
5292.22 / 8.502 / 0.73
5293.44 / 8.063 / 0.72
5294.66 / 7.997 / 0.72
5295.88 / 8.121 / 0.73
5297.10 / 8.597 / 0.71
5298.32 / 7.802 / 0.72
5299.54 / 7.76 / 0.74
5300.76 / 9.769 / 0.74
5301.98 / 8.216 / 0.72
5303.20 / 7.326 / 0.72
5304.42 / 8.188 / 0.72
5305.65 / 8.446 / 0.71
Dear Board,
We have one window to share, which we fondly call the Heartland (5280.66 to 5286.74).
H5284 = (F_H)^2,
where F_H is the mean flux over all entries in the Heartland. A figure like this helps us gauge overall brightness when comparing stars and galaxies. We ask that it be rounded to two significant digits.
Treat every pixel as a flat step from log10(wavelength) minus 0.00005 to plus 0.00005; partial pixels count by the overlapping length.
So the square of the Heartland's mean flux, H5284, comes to 75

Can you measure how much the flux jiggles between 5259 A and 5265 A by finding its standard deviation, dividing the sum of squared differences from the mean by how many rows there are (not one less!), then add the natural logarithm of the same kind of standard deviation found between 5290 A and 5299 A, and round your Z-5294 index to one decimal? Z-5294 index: -1.0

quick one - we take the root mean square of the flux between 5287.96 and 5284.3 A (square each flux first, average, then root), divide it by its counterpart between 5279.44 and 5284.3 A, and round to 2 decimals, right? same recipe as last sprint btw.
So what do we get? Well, 0.99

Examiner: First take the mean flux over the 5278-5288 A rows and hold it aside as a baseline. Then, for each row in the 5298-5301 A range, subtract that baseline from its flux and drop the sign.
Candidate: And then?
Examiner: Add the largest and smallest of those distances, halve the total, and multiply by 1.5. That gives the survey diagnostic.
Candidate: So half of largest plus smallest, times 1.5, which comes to 1.5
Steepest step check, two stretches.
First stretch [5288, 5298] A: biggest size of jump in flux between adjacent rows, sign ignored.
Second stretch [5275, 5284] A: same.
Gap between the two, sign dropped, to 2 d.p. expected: 0.60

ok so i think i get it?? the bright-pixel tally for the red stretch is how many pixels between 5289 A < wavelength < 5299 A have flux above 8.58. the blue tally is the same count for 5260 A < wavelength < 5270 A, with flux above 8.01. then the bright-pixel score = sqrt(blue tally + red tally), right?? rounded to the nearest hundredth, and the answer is 2.83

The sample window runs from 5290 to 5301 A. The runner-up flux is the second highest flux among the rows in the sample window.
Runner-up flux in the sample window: 8.597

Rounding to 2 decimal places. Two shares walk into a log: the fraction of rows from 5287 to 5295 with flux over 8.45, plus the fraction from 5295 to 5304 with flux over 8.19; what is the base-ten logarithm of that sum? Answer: -0.15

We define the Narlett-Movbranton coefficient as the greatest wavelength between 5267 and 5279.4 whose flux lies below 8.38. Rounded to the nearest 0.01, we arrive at 5276.41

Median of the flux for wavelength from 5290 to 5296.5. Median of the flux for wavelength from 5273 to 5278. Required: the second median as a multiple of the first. 1.03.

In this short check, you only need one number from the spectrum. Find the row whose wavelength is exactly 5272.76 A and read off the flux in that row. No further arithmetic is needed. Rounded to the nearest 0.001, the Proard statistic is 7.099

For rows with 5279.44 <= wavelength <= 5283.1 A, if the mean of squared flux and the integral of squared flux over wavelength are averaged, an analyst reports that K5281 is 171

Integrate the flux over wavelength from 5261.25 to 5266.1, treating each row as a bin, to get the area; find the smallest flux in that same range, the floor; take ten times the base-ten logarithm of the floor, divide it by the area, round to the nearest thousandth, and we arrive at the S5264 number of 0.221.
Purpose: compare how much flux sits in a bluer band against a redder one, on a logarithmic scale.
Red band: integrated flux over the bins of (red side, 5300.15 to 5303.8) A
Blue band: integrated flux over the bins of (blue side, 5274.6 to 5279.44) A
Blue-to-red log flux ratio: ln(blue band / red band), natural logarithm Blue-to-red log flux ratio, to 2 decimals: 0.30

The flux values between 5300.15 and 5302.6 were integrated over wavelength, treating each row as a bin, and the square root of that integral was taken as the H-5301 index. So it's 4.69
